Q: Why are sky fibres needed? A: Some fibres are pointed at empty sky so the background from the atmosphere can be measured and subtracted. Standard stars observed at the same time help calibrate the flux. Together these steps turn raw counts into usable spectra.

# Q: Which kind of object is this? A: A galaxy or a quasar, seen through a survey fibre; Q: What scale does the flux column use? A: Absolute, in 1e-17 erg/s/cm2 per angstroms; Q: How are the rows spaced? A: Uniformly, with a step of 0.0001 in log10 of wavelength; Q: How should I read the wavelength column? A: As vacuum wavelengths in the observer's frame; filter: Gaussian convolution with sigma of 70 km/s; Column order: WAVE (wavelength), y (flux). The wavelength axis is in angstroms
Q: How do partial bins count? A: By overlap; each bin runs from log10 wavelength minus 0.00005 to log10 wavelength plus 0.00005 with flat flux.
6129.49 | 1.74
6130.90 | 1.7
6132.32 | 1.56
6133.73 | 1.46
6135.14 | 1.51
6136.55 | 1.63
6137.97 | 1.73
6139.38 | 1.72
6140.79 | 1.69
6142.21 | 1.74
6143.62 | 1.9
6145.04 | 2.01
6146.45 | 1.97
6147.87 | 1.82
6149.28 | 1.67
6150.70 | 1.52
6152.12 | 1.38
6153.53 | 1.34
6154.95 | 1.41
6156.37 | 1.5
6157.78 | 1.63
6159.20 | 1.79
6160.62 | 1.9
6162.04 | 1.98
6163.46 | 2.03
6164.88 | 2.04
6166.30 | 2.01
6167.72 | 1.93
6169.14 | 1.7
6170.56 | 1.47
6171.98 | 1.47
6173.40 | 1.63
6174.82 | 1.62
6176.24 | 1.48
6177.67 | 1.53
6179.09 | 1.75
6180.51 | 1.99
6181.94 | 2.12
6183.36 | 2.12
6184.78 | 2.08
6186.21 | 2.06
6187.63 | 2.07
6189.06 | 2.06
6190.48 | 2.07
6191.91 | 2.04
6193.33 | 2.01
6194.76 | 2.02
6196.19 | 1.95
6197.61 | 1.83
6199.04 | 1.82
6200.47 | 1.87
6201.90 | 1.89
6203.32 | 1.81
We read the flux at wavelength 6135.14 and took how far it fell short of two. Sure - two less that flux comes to 0.49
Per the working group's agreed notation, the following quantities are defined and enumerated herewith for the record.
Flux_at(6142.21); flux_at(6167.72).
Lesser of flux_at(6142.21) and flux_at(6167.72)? 1.7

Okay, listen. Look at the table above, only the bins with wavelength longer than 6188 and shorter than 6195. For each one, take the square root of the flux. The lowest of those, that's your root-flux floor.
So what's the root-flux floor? 1.42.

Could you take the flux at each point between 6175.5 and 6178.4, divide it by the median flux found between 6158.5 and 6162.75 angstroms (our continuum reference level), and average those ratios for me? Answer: 0.79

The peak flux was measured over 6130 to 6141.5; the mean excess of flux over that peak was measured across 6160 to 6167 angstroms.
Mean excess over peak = 0.26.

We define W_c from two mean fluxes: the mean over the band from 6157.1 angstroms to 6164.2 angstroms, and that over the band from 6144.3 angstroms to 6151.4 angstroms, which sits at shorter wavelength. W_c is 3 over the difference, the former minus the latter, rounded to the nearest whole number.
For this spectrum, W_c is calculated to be 44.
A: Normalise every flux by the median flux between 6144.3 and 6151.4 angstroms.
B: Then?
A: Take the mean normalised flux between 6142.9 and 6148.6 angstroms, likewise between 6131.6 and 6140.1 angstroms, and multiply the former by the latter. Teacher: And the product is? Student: 0.93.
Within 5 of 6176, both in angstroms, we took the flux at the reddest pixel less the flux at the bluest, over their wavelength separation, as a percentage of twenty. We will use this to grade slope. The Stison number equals 0.30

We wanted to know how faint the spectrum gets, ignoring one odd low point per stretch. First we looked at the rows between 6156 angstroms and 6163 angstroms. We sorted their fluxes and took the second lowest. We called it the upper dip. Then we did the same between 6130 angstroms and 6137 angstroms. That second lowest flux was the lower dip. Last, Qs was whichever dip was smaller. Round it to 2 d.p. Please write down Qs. 1.51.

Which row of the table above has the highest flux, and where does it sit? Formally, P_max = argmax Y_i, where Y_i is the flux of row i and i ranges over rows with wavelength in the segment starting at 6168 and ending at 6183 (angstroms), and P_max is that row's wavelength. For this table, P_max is 6181.94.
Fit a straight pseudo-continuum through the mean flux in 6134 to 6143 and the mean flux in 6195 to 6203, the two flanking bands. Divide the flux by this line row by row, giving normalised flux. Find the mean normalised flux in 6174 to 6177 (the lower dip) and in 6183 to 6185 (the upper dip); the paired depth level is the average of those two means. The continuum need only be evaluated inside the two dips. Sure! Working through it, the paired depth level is 1.01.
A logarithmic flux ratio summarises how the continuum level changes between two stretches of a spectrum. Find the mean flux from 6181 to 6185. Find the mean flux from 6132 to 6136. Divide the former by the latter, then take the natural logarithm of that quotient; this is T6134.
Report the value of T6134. 0.33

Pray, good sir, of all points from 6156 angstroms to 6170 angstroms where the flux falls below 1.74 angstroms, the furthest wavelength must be 6169.14 angstroms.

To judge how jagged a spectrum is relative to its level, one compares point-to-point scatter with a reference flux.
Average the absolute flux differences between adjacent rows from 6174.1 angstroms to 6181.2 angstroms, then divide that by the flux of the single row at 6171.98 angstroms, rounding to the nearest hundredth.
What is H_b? 0.11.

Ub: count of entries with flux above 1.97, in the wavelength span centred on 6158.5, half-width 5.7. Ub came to 2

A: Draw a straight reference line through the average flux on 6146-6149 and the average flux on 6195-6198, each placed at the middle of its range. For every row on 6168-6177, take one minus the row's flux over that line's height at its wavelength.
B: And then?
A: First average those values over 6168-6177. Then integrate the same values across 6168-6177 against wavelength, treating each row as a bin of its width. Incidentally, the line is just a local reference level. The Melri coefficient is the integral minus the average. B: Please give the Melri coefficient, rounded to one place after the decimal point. 1.3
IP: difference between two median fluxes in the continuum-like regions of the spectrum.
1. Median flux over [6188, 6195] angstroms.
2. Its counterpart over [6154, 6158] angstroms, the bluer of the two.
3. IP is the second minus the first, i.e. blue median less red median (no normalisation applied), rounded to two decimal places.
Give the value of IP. -0.54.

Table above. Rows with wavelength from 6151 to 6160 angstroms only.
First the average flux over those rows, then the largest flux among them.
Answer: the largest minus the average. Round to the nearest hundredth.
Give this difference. 0.28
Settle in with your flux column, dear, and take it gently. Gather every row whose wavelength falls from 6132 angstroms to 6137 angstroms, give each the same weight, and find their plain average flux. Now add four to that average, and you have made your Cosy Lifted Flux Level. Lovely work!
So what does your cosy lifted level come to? 5.54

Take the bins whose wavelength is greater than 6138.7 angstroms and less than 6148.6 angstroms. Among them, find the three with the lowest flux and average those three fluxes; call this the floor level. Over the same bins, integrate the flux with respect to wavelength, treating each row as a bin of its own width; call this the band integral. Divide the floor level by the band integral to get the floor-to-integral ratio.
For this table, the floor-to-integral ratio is 0.0944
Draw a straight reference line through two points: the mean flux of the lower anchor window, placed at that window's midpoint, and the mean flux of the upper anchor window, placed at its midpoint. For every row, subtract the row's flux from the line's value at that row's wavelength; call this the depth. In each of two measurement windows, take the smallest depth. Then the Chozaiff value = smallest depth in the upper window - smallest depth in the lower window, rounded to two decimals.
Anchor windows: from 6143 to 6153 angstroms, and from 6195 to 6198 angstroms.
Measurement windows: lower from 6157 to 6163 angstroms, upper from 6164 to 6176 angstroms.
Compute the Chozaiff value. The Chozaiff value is -0.05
